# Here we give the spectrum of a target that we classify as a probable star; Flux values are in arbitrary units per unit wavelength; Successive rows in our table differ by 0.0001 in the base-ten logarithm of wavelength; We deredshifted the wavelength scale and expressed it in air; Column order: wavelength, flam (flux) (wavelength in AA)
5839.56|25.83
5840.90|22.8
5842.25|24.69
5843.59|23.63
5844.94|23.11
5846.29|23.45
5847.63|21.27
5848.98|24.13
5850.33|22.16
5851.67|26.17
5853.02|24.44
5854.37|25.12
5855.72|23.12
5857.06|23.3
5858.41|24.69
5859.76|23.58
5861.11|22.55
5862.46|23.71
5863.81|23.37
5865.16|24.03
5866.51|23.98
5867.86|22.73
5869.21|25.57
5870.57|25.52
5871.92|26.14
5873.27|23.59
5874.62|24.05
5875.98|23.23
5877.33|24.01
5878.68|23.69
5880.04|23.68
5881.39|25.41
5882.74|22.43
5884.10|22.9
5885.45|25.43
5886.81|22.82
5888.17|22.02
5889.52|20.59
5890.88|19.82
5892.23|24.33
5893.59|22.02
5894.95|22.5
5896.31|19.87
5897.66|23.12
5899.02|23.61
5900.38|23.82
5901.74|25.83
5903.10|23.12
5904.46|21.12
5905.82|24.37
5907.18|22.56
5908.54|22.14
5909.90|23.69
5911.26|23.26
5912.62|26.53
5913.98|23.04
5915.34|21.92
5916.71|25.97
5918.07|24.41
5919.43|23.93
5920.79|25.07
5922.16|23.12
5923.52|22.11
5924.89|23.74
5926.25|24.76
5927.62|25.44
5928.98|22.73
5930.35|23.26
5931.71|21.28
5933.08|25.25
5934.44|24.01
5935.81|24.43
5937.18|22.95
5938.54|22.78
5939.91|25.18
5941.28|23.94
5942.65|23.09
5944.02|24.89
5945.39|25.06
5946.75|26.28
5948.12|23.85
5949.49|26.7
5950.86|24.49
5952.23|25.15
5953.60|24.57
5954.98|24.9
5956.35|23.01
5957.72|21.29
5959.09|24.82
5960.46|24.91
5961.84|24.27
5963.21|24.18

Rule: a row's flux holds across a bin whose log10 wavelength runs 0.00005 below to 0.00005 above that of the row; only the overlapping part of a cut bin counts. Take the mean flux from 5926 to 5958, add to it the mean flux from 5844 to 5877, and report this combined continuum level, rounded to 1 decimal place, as 48.0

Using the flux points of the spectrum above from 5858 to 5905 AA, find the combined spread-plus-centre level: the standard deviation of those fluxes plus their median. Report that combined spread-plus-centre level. 25.1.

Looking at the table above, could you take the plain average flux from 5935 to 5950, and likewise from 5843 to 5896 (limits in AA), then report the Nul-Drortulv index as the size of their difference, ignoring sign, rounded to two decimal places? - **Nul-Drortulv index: 0.92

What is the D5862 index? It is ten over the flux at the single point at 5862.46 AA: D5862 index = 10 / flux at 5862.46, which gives 0.422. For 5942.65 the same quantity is 0.433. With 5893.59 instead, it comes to 0.454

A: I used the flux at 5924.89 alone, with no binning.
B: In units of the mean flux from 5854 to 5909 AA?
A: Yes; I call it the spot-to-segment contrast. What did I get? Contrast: 1.01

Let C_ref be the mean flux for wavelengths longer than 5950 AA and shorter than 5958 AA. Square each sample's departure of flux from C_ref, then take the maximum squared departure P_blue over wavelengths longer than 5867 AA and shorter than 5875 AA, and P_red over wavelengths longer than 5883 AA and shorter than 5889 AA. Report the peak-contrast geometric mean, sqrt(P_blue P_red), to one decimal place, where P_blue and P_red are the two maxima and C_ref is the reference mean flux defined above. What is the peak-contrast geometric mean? 4.2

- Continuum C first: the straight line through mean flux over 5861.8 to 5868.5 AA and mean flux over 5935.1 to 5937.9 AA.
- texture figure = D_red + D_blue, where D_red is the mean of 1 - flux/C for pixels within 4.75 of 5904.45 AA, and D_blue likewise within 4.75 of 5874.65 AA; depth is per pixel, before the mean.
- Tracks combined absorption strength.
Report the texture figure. -0.016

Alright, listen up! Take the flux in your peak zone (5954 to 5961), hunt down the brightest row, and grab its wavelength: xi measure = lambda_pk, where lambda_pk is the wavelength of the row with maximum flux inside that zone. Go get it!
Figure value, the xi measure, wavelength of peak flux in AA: 5960.46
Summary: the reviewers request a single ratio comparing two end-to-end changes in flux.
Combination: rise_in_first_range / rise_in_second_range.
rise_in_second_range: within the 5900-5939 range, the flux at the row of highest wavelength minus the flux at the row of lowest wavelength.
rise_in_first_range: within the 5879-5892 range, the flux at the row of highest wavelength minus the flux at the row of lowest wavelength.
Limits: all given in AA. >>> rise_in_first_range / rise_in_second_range 3.7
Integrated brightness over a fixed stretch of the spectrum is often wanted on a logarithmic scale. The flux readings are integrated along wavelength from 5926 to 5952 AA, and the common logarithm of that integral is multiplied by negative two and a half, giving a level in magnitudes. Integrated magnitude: -7.00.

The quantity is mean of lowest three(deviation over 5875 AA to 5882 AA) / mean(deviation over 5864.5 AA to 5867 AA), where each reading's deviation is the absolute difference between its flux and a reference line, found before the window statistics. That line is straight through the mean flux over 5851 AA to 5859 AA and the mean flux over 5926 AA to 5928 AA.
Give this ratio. 1.4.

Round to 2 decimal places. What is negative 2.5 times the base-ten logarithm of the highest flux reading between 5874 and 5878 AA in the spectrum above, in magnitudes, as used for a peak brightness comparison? -3.45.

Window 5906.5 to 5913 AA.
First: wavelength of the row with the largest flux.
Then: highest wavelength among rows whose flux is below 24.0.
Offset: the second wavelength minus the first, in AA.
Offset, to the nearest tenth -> -1.4 AA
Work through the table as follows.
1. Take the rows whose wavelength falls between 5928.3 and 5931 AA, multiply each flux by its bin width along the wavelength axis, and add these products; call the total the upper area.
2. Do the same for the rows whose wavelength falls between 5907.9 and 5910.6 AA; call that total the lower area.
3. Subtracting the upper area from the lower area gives 0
